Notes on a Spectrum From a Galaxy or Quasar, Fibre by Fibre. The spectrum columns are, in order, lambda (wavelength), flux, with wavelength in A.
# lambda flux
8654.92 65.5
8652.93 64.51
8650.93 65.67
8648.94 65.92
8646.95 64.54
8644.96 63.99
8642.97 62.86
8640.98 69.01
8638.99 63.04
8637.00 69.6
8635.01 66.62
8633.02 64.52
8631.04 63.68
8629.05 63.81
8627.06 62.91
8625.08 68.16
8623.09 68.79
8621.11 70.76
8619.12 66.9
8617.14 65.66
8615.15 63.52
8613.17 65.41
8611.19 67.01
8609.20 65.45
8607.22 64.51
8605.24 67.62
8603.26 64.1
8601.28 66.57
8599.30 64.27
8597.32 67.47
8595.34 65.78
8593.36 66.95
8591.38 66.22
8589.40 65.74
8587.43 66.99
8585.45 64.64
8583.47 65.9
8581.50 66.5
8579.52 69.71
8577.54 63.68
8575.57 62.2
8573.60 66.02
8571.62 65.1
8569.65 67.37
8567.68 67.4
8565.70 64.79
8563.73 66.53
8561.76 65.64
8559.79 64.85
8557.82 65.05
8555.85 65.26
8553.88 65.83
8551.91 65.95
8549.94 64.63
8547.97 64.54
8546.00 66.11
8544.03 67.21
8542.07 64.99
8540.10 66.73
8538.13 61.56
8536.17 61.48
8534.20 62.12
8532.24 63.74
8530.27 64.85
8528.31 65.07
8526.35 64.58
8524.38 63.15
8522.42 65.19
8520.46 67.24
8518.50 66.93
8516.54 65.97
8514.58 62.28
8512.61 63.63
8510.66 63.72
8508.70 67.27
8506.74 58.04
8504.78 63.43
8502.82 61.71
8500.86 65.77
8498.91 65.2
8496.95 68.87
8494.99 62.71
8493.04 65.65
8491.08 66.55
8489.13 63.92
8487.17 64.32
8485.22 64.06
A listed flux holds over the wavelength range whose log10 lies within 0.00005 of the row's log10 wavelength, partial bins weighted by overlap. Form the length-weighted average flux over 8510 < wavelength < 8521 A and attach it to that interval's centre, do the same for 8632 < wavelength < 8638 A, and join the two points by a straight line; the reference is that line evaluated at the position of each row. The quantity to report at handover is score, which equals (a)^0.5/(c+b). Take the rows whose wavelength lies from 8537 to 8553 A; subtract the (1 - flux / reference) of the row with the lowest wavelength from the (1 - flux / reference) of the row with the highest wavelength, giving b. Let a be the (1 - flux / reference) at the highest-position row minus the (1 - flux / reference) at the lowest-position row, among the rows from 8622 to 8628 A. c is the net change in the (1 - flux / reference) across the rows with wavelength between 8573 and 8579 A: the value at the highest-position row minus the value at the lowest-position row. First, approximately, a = 0.089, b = -0.064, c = 0.04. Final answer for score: -11.0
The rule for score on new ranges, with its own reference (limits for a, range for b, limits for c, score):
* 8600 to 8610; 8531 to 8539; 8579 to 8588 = 1.8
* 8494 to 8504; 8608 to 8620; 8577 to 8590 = -2.8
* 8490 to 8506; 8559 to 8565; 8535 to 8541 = -2.2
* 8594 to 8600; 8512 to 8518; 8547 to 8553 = -2.8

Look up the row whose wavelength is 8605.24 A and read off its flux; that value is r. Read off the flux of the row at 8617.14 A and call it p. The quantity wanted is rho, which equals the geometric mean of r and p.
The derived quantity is 66.6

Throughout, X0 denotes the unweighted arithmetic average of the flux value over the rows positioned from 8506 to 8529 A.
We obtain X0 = 64.4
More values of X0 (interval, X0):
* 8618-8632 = 66.4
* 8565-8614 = 65.9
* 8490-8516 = 64.2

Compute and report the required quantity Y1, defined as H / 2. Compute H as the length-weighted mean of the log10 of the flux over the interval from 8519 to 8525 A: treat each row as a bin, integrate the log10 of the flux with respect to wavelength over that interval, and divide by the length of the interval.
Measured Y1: 0.909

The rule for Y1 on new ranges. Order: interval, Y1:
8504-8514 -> 0.900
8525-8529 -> 0.905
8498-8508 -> 0.899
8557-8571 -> 0.910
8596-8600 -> 0.909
